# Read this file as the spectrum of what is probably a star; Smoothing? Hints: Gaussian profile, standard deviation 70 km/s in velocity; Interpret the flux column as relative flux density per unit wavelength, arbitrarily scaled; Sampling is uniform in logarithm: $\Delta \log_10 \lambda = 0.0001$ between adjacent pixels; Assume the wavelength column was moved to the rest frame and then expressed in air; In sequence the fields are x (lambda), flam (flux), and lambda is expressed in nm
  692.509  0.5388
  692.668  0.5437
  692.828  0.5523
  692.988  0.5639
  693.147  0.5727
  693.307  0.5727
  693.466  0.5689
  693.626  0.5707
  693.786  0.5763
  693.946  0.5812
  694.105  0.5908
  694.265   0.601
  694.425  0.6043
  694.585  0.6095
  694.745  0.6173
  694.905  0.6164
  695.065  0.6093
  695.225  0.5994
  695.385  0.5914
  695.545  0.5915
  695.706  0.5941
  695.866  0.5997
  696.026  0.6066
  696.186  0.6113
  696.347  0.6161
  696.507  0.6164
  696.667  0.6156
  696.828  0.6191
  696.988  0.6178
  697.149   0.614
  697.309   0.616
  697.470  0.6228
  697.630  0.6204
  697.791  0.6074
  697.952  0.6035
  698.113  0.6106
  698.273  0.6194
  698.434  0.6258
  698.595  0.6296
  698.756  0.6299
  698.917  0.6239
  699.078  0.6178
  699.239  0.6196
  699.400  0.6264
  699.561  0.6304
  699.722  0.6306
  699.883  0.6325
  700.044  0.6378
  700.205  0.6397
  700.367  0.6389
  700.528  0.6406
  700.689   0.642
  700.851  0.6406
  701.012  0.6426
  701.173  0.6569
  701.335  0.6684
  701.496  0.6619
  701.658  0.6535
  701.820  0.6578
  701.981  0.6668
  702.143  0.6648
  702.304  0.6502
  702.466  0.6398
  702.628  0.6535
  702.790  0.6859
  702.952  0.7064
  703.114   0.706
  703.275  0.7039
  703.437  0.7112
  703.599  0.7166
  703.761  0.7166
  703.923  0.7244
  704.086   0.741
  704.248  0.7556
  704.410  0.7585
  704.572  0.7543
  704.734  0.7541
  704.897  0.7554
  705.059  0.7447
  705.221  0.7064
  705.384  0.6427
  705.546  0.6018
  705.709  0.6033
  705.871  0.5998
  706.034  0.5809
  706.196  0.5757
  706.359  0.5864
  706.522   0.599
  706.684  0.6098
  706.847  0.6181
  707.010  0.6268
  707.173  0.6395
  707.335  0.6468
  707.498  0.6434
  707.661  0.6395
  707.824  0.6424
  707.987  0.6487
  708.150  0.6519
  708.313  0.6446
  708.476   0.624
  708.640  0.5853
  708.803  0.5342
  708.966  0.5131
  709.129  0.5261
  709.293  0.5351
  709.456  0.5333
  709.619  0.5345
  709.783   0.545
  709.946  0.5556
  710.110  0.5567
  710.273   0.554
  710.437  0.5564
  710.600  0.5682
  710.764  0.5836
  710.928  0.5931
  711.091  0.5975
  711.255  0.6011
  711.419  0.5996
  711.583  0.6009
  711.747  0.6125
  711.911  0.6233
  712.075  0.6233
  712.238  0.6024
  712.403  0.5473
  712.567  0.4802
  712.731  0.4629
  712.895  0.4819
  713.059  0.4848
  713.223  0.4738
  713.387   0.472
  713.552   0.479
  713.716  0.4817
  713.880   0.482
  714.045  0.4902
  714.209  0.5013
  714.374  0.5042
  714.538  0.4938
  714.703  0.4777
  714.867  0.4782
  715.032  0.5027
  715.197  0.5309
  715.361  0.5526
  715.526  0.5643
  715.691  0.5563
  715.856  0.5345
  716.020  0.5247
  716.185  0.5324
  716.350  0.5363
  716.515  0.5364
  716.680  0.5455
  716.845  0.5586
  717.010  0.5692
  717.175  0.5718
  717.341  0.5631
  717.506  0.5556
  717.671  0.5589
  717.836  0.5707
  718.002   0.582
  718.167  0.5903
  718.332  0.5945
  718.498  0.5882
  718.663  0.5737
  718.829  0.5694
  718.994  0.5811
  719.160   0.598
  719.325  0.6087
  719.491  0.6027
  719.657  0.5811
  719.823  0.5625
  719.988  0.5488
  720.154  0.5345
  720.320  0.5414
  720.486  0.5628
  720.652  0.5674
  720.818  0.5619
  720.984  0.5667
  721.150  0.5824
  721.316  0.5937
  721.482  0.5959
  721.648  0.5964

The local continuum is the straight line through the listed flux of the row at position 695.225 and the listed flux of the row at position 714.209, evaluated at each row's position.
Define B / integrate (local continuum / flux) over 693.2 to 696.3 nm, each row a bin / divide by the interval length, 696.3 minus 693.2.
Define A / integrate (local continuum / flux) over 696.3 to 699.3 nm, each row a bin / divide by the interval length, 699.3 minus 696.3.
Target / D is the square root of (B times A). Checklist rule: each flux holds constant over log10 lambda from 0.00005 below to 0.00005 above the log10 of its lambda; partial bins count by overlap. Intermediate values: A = 0.95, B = 1.01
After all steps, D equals 0.98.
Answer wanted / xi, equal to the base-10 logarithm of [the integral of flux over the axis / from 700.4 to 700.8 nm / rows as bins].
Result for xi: -0.59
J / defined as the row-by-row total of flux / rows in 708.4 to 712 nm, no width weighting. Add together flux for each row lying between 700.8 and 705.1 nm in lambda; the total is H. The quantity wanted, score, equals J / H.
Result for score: 0.7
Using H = 18.8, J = 13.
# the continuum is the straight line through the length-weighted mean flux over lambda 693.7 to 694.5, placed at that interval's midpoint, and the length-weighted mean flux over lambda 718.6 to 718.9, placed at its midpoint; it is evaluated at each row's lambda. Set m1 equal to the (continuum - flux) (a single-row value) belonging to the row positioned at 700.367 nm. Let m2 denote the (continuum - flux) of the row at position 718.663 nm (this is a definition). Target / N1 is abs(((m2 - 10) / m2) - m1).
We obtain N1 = 3233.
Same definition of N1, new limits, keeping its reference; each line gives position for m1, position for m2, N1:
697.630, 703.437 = 79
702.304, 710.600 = 1117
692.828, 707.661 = 168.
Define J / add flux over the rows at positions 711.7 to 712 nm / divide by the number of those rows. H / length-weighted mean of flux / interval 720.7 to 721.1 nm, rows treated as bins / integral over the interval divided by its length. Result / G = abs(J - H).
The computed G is 0.052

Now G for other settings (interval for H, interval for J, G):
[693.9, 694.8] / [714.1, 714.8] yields 0.107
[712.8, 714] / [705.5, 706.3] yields 0.113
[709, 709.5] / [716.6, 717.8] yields 0.031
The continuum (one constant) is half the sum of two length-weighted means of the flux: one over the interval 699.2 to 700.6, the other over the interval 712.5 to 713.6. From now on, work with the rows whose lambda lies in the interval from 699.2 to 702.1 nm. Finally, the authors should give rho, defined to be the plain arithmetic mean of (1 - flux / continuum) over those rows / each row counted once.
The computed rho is -0.16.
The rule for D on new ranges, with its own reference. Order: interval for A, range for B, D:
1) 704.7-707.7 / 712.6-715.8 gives 0.93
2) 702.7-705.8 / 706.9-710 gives 0.84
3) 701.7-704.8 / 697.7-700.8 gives 0.86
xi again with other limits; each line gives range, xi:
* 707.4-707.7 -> -0.72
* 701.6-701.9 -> -0.71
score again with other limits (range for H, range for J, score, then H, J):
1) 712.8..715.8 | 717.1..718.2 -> 0.4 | 9.0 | 4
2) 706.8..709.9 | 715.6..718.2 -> 0.8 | 11.3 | 9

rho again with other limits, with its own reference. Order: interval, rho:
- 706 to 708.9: -0.11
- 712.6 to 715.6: 0.11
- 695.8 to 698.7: -0.11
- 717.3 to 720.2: -0.04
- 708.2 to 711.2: -0.02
